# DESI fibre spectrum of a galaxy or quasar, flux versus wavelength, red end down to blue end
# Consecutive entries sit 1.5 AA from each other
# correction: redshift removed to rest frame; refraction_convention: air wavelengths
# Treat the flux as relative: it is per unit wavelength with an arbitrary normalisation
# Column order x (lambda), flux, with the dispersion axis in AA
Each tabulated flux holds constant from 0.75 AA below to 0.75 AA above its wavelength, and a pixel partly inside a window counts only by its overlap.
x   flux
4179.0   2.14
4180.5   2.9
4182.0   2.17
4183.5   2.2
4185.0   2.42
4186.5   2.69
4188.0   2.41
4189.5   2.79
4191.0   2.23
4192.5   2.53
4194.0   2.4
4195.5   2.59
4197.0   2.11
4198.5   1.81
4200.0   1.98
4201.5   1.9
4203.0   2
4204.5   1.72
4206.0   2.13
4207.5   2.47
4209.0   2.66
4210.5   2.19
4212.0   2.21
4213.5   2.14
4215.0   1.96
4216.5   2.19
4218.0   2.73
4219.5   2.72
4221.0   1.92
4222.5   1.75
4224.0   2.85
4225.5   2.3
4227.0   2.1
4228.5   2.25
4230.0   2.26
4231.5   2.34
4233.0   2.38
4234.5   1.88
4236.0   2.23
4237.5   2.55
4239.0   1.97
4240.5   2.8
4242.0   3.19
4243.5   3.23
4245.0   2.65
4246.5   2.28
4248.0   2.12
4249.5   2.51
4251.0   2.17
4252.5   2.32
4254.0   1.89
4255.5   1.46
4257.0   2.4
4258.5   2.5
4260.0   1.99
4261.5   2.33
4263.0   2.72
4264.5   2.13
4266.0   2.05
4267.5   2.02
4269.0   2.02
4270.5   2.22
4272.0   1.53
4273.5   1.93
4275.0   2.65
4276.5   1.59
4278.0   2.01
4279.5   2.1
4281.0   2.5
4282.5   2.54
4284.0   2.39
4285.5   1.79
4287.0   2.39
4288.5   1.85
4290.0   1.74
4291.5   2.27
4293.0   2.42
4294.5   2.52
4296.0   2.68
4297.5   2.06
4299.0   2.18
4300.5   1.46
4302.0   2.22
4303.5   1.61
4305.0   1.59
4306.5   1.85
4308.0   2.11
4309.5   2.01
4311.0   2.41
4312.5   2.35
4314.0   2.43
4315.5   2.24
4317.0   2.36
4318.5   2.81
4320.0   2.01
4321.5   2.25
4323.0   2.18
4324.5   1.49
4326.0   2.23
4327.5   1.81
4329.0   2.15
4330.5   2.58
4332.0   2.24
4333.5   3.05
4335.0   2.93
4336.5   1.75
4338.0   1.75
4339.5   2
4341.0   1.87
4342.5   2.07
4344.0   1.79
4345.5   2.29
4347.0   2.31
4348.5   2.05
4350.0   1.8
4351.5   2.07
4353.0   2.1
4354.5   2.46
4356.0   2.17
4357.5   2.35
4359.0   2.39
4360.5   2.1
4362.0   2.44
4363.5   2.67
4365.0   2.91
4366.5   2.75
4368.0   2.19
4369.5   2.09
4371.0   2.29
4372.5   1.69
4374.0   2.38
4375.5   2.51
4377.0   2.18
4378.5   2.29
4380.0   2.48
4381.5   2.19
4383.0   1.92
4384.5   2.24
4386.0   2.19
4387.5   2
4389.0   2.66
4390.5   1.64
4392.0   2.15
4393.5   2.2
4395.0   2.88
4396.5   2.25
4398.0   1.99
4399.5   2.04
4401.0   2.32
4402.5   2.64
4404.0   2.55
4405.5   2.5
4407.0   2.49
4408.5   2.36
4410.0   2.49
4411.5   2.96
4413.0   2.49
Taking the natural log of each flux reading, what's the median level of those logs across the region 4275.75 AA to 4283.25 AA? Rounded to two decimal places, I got 0.74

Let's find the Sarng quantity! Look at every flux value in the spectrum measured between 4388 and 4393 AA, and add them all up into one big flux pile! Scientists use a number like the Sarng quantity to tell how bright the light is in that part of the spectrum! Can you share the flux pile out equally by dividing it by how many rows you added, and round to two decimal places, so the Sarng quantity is 2.15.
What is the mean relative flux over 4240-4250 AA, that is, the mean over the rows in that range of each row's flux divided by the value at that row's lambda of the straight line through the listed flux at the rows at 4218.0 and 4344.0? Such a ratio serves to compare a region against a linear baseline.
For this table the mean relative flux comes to 1.06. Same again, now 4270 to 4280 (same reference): 0.87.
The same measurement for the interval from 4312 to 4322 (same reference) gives 1.18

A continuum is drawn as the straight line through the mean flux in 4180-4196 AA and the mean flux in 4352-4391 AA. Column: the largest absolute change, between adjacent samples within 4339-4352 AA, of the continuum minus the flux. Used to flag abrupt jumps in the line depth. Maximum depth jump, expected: 0.50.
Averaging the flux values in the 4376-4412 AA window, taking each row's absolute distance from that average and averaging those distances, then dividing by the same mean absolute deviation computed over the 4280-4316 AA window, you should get 0.83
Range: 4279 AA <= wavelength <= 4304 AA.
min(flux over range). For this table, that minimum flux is 1.46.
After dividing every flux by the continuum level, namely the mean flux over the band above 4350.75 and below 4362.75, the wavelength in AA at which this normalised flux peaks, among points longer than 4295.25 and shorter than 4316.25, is 4296.0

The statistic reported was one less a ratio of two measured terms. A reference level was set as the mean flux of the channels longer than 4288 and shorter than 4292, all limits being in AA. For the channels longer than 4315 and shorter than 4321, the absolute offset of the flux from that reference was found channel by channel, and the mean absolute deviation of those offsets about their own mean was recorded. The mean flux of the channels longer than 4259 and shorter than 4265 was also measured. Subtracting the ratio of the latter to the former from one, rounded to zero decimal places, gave -9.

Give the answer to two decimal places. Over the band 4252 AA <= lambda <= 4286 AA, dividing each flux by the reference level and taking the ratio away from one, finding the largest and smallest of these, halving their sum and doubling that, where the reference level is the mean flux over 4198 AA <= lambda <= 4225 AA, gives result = 0.09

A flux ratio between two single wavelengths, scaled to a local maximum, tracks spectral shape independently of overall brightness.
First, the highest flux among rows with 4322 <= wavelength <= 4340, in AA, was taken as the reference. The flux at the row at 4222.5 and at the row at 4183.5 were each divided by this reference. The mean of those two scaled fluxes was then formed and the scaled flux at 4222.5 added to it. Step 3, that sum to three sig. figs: 1.22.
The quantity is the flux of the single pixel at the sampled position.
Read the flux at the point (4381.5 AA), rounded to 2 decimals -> 2.19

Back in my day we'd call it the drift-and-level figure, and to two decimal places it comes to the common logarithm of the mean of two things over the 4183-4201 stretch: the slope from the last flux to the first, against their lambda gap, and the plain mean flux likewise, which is 0.07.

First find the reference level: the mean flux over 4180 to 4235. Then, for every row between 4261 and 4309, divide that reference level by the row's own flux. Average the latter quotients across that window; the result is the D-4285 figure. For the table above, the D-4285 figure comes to 1.11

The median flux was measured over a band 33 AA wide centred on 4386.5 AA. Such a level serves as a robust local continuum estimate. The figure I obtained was 2.22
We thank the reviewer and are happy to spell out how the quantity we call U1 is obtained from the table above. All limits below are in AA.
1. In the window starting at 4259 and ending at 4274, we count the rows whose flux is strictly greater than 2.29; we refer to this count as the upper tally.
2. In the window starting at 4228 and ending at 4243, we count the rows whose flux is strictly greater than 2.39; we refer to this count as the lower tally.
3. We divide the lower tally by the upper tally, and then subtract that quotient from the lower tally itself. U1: 1.5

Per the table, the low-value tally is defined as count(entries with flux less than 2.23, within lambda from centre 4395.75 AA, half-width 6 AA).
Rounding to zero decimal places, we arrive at 5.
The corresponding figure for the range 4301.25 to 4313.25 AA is 6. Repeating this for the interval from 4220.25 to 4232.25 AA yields 3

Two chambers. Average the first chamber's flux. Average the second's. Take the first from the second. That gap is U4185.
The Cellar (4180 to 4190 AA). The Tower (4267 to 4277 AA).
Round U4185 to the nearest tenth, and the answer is -0.5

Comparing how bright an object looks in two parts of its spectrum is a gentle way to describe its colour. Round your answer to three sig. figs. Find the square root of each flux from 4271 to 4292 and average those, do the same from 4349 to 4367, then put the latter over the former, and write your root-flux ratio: 1.06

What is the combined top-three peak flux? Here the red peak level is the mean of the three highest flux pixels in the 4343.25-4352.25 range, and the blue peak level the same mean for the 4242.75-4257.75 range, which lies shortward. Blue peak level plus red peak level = 5.02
